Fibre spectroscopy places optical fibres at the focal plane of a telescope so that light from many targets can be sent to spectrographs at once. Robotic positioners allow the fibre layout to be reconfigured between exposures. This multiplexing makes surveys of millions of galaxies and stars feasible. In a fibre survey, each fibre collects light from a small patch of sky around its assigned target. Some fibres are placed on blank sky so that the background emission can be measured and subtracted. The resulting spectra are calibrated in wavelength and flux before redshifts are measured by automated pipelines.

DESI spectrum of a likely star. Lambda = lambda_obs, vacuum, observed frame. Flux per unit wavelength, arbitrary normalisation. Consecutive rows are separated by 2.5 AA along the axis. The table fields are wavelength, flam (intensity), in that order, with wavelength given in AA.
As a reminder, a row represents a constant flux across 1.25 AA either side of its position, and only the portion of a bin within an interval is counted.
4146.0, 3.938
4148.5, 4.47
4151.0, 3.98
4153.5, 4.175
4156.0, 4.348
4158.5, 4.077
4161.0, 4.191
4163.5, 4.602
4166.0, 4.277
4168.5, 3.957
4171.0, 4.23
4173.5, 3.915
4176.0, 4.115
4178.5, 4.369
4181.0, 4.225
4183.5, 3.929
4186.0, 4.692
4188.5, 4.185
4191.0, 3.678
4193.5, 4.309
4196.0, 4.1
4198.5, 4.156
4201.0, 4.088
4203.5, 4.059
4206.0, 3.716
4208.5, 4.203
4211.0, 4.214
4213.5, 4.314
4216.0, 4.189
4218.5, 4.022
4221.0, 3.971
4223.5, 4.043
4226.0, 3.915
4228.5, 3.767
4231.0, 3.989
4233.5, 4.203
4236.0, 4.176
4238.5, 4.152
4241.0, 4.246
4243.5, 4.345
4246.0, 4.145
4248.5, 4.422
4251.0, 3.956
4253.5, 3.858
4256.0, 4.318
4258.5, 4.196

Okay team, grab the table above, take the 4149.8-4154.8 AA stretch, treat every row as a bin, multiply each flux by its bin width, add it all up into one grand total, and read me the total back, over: 20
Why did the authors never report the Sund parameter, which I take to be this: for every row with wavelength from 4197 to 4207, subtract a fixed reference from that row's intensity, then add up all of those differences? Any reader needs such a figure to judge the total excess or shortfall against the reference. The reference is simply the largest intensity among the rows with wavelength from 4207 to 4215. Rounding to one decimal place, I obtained -1.2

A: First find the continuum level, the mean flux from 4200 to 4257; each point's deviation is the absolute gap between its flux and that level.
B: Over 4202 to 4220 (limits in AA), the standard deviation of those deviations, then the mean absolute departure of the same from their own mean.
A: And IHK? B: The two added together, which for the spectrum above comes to 0.20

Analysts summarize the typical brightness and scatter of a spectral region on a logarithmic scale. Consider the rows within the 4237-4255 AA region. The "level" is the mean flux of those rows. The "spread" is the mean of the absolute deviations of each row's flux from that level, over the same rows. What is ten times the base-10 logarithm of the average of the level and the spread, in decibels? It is 3.34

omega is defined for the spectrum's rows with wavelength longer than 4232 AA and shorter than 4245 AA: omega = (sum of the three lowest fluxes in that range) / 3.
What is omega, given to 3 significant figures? 4.18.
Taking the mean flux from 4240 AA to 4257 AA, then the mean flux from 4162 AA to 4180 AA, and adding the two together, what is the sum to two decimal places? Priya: 8.39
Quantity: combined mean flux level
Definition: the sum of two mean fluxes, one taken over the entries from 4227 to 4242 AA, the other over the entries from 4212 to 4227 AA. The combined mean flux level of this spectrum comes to 8.16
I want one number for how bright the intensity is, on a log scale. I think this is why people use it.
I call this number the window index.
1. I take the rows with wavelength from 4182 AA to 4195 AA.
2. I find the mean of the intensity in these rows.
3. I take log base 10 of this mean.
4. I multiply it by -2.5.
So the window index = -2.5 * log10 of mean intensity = -1.55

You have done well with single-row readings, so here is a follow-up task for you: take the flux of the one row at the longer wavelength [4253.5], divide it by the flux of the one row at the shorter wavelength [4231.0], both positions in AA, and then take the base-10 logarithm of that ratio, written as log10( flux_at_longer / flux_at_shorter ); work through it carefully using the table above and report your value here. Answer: -0.015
